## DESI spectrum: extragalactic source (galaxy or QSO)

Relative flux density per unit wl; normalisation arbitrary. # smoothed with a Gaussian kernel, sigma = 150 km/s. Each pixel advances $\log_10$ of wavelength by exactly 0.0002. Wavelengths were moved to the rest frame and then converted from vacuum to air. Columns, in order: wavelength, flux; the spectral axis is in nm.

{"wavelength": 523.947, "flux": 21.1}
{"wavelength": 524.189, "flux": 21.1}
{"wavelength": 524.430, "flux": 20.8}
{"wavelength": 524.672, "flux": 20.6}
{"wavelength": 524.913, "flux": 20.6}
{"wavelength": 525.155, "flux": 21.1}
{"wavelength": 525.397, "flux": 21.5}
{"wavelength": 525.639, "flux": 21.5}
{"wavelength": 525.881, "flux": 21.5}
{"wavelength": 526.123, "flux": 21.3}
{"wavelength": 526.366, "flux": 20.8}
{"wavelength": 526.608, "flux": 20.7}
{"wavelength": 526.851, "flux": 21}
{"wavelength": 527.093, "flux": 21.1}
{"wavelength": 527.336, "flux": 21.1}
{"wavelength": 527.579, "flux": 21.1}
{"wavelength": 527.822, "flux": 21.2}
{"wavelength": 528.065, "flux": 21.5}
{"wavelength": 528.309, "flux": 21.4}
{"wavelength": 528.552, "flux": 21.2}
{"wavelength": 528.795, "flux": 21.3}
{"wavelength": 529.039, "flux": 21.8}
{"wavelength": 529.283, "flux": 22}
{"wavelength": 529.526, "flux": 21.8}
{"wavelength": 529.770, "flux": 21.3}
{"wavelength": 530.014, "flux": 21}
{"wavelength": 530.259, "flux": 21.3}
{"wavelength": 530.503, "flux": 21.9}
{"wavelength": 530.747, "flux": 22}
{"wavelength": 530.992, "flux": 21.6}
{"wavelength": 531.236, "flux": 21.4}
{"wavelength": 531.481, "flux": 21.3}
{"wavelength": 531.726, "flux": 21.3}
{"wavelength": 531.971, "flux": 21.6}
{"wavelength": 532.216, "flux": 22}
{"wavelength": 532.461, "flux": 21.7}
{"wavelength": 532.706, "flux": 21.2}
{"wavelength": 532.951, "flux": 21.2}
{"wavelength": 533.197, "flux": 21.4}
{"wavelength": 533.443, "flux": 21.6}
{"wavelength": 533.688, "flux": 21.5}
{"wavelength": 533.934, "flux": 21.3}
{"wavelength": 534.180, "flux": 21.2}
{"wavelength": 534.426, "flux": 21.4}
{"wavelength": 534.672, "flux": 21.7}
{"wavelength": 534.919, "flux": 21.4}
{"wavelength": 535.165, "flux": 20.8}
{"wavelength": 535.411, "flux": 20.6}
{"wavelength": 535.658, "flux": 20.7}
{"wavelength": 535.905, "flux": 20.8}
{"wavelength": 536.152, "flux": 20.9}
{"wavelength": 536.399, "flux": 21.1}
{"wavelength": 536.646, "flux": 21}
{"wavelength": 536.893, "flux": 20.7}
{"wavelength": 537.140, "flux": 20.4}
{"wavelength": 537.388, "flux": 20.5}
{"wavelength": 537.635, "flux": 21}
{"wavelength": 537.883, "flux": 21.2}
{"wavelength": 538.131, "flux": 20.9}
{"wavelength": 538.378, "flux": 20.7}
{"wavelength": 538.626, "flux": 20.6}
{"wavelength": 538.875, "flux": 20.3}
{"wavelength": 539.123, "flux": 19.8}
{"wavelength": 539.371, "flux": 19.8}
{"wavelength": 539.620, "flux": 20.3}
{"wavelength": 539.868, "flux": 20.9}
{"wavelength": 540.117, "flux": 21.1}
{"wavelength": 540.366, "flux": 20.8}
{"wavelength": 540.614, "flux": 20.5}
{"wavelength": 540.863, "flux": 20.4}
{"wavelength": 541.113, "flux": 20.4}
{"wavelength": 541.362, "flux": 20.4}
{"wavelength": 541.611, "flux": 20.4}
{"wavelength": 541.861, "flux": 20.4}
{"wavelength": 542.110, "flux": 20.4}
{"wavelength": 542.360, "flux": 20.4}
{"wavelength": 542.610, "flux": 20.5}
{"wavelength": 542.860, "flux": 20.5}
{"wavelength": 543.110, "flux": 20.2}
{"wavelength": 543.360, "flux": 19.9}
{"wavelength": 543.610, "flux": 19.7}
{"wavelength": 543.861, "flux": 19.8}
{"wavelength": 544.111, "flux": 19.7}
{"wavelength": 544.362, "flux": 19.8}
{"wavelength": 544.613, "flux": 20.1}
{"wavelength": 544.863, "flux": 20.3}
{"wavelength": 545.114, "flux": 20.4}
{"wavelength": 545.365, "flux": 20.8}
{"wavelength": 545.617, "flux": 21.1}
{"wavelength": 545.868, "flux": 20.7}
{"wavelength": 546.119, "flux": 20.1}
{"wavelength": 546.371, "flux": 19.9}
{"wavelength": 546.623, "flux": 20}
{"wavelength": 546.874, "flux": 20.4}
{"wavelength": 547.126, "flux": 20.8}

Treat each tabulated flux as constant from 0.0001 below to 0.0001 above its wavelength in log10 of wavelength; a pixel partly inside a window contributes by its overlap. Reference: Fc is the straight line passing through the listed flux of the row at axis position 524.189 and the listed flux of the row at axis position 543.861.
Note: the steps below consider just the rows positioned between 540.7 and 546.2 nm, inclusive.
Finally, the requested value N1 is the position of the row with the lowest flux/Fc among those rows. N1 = 543.610 nm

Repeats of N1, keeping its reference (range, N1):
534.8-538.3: 537.140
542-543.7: 543.610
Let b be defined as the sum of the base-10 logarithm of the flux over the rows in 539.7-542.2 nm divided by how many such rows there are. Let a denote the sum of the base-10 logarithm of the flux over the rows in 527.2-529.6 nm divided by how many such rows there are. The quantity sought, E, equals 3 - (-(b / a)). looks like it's 3.99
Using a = 1.33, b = 1.313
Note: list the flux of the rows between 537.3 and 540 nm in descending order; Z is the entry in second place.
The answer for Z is 21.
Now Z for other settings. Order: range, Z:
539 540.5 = 20.9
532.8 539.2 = 21.6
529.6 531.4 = 21.9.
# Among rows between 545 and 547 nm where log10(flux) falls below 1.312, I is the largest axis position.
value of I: 546.874 nm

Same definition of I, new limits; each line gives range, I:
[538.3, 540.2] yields 539.620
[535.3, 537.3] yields 537.140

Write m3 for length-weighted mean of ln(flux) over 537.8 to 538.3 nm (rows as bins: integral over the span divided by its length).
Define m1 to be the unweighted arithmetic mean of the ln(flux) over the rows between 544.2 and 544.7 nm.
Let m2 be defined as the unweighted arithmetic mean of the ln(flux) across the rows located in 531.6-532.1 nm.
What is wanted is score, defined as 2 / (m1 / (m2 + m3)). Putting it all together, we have 4.09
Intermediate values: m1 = 2.99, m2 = 3.07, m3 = 3.05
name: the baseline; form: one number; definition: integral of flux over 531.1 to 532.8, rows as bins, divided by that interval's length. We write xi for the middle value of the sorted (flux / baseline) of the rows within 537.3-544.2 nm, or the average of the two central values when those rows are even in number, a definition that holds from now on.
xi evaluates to 0.95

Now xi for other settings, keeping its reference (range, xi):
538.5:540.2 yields 0.94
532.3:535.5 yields 0.99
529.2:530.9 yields 1.01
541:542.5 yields 0.95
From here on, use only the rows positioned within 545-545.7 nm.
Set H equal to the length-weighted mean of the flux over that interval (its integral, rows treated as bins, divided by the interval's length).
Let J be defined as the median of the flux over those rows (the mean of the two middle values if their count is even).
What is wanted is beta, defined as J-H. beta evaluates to 0.07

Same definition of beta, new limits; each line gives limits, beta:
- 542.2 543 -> 0.05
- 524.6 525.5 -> -0.12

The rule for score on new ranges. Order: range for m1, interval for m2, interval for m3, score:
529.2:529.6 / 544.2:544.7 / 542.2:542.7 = 3.89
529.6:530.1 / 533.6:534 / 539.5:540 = 3.99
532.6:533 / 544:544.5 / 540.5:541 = 3.93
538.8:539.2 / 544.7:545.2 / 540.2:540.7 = 4.03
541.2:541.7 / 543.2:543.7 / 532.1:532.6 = 4.03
